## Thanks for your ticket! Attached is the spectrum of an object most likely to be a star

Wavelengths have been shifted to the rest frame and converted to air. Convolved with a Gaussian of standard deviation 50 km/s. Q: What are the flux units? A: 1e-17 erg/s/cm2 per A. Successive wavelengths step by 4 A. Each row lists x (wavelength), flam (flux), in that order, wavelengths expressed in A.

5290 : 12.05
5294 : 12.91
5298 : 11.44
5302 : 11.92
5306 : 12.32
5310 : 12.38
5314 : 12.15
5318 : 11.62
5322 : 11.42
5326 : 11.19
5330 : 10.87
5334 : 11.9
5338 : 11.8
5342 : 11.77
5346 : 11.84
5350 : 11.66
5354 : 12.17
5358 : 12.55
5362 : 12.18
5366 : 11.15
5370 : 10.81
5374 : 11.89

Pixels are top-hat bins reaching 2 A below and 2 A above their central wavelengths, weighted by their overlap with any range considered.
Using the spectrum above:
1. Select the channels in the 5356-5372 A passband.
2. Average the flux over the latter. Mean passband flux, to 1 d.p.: 11.7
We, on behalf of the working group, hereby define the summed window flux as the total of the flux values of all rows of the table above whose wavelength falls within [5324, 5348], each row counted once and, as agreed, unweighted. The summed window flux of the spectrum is 69.4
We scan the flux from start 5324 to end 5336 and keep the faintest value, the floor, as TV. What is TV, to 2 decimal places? 10.87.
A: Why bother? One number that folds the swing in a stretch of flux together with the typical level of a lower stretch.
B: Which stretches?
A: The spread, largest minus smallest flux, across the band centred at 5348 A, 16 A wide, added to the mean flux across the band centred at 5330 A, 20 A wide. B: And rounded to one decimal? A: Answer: 11.9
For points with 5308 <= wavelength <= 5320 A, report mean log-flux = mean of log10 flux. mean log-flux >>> 1.08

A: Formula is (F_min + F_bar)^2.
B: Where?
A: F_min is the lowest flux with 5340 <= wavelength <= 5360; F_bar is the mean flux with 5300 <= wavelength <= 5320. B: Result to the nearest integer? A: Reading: 563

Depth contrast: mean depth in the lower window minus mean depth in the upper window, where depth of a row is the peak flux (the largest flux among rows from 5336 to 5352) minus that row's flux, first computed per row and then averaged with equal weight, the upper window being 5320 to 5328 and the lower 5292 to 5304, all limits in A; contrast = -0.8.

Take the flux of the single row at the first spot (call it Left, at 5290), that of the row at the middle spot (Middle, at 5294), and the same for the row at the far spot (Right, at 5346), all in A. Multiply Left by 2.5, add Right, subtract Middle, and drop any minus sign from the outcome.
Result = 29.1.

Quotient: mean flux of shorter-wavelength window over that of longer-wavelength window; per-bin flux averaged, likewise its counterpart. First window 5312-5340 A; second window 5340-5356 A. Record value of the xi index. 0.98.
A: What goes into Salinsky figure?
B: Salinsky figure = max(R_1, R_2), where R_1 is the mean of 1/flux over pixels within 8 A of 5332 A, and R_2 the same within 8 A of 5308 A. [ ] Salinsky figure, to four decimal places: 0.0875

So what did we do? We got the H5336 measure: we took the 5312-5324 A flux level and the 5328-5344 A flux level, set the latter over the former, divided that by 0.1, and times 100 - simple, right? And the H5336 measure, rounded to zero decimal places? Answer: 988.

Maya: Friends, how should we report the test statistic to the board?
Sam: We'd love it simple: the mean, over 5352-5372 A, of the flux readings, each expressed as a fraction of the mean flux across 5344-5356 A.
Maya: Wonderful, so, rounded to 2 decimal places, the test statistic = 0.99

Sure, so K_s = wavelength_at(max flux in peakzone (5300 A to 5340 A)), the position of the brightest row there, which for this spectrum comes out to 5310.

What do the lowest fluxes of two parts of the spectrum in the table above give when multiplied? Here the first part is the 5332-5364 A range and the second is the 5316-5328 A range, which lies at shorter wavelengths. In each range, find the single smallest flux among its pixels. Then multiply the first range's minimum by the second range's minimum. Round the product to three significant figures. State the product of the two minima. 130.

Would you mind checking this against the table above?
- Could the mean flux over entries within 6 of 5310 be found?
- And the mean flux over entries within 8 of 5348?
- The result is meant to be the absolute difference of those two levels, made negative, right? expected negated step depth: -0.42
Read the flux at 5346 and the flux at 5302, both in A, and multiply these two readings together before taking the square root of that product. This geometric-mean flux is 11.9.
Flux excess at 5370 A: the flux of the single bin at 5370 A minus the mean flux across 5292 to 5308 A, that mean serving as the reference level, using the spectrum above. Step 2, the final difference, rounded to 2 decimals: -1.34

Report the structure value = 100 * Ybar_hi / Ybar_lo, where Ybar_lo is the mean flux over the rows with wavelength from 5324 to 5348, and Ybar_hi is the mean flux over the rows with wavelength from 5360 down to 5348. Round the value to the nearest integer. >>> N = 105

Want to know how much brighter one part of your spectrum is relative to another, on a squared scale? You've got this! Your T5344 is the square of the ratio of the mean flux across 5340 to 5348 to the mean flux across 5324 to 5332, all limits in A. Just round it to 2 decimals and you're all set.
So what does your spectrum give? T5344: 1.15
